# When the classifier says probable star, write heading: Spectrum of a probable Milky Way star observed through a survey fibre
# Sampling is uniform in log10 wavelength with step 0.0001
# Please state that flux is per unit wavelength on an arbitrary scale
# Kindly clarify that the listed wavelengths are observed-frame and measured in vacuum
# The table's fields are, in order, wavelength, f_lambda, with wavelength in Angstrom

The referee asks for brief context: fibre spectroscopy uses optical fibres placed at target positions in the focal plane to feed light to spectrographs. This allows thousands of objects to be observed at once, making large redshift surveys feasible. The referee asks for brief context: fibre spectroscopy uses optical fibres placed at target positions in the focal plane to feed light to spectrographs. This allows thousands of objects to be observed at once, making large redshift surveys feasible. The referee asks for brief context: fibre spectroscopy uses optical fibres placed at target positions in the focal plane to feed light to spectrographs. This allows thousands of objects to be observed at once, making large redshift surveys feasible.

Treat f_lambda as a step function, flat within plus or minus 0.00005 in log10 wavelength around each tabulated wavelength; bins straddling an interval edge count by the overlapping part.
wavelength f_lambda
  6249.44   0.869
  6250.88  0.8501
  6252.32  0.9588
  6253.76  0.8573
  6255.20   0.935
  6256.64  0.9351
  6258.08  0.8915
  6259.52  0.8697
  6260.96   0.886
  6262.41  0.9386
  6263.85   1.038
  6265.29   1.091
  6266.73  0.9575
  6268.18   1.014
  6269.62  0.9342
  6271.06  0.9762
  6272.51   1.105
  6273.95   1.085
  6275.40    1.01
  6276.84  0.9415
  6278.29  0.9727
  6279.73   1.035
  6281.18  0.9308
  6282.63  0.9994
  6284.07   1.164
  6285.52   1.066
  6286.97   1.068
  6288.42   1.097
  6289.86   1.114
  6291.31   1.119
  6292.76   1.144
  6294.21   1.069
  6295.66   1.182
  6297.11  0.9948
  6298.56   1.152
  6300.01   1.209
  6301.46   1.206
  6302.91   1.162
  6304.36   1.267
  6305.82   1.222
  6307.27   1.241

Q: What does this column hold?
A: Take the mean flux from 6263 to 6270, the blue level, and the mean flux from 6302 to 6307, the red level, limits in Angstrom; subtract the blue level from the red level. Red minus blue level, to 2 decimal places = 0.21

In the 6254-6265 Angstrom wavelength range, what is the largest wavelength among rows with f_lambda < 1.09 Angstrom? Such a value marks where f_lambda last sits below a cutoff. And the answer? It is 6263.85 Angstrom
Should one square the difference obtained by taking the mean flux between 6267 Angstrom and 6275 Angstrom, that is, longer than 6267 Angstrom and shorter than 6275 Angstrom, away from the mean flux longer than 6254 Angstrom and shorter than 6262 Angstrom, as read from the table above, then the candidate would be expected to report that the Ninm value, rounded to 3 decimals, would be 0.014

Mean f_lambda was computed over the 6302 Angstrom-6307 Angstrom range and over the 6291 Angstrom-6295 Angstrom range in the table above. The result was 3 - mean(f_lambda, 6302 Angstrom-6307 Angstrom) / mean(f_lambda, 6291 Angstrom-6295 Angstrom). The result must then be 1.90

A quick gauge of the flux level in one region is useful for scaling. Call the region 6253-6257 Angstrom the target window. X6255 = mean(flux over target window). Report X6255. 0.91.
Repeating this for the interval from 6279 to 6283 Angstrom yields 0.99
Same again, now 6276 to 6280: 0.98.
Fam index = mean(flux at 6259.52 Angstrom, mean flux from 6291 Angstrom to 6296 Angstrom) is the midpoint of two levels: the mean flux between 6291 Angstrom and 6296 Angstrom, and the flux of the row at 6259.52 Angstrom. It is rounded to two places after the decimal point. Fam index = 1.00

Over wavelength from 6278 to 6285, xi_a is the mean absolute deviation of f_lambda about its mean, 0.063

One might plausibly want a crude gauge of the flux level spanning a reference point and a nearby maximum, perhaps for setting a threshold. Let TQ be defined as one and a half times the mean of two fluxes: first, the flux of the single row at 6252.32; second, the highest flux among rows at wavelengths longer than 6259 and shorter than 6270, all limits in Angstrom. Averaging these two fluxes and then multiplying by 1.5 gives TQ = 1.54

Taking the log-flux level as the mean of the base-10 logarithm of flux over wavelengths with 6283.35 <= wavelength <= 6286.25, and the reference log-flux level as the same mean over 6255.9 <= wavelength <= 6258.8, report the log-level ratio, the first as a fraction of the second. -1.2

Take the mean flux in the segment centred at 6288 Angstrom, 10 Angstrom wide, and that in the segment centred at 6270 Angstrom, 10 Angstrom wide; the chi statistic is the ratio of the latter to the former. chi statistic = 0.922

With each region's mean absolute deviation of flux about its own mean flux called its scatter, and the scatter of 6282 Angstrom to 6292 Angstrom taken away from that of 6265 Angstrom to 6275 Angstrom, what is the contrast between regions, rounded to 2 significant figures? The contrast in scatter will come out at 0.022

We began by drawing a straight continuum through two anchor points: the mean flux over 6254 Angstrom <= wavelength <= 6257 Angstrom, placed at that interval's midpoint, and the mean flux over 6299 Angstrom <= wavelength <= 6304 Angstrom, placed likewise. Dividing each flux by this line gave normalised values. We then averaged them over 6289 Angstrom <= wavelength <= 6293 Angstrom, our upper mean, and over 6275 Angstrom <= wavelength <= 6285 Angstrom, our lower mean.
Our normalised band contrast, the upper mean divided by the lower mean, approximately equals 1.05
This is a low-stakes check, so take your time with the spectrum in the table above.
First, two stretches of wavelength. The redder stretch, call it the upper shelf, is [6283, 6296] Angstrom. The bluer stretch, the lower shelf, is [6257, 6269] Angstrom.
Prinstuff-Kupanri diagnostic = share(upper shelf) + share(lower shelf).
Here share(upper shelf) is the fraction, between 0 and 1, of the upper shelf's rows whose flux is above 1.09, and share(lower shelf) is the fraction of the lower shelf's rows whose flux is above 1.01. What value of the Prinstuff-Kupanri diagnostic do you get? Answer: 1.04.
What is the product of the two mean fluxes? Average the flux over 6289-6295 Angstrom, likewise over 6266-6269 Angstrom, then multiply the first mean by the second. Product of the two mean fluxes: 1.10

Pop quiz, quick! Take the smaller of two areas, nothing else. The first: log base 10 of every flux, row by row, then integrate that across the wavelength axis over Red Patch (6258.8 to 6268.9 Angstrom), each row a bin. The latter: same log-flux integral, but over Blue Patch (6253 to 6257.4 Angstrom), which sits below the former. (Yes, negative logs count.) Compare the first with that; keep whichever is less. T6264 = -0.2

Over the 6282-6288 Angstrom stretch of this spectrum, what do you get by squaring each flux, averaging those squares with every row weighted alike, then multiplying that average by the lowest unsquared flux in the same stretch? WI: 1.16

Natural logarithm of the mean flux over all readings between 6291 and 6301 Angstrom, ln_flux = 0.12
